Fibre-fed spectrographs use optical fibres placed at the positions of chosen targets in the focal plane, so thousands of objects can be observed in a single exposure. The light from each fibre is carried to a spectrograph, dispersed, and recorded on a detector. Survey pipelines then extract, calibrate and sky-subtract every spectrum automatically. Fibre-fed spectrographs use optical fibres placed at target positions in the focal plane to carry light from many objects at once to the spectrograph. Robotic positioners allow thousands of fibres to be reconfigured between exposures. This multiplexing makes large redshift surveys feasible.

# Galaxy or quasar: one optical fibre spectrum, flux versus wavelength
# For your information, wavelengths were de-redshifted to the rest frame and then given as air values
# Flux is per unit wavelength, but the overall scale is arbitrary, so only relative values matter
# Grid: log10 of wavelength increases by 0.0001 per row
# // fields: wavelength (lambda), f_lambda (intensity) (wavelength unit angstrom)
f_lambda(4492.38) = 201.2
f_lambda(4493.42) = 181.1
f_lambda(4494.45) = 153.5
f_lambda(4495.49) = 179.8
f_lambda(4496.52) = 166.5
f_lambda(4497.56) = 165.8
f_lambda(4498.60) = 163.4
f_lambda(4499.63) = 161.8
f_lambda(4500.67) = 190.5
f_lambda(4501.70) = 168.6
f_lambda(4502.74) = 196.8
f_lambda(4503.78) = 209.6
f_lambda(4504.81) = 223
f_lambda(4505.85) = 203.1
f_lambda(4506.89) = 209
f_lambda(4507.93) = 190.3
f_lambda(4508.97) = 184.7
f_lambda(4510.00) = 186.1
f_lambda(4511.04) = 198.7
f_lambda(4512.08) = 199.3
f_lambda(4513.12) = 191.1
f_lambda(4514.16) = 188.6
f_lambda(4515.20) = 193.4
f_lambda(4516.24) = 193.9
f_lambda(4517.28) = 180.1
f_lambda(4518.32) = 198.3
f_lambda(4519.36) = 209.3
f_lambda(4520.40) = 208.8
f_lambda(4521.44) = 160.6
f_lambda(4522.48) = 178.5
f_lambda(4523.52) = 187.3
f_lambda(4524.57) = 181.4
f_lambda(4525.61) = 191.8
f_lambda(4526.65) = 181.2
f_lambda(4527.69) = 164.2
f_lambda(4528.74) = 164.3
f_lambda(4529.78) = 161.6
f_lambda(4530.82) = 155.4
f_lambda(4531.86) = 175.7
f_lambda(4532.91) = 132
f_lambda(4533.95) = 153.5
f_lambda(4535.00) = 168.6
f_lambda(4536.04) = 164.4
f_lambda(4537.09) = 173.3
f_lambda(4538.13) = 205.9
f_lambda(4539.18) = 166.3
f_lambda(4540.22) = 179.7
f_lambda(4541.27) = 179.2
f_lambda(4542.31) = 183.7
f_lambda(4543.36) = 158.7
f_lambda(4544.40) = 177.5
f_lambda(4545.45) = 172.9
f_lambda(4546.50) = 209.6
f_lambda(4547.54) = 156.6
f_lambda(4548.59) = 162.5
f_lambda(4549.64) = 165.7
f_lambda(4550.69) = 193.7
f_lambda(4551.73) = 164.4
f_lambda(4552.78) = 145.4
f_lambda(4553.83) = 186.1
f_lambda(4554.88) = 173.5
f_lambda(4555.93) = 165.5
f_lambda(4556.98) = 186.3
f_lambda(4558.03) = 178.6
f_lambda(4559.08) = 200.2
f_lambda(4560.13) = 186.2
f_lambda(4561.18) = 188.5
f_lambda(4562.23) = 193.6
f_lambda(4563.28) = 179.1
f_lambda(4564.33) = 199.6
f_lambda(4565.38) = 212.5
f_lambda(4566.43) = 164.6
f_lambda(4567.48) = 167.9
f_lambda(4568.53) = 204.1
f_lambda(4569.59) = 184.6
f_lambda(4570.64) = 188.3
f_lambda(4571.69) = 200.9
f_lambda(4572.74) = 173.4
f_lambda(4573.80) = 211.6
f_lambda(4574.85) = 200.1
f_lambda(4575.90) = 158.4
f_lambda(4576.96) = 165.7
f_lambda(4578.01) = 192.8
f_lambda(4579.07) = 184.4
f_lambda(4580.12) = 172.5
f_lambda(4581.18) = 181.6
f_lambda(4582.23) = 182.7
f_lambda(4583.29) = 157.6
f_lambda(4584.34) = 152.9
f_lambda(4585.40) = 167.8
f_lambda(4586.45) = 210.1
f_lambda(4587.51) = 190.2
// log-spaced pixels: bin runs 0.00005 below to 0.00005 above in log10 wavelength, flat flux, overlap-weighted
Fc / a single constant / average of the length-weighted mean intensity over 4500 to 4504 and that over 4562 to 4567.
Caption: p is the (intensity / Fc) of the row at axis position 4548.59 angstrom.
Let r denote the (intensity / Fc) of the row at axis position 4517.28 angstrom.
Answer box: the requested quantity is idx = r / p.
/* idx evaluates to 1.11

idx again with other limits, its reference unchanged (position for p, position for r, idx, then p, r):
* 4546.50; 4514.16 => 0.90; 1.11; 0.997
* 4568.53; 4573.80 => 1.04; 1.08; 1.118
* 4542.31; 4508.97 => 1.01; 0.97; 0.976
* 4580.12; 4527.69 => 0.95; 0.91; 0.868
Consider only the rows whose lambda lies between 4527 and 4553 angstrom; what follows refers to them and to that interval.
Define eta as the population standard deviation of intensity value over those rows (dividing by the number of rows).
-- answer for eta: 16.8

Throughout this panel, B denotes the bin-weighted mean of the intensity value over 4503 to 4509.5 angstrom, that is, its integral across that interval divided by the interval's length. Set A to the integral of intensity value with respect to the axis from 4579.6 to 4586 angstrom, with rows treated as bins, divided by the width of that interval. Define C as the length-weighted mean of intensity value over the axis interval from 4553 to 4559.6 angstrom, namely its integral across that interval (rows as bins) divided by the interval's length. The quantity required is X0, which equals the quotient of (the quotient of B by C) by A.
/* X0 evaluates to 0.0067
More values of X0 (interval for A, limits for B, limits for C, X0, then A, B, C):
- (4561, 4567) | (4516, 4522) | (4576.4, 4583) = 0.0057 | 189.7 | 192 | 179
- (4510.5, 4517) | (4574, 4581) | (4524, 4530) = 0.0053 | 193.5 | 181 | 175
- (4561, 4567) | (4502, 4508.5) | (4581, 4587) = 0.0061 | 189.7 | 204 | 175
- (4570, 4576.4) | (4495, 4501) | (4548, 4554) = 0.0054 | 189.1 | 171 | 168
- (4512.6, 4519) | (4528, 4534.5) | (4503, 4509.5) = 0.0040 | 191.3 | 157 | 203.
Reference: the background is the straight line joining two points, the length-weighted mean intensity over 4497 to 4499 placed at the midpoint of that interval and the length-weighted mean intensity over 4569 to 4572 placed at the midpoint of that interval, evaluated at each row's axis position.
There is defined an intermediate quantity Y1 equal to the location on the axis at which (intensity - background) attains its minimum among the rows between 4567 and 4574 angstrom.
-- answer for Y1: 4567.48 angstrom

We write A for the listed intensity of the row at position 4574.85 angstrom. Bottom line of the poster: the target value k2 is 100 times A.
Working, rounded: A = 200.1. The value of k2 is 20010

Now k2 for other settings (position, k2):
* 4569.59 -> 18460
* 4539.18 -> 16630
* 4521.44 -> 16060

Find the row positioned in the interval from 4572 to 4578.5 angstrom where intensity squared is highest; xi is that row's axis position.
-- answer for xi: 4573.80 angstrom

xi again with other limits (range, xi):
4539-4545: 4542.31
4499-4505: 4504.81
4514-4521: 4519.36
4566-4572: 4568.53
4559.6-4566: 4565.38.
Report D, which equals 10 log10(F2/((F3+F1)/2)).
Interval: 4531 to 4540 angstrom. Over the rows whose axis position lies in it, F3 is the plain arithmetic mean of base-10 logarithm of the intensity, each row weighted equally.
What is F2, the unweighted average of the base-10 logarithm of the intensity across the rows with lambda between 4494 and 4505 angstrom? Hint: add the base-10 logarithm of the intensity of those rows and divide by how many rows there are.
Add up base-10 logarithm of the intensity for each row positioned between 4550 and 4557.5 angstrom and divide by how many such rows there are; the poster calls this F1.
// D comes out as 0.044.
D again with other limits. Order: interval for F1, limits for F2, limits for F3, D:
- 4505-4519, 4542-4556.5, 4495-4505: -0.072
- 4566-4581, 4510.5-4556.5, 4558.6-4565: -0.048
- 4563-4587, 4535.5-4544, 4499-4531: -0.040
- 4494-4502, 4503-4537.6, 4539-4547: 0.045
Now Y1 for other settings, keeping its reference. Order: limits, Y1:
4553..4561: 4555.93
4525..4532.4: 4530.82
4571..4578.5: 4575.90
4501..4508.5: 4501.70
